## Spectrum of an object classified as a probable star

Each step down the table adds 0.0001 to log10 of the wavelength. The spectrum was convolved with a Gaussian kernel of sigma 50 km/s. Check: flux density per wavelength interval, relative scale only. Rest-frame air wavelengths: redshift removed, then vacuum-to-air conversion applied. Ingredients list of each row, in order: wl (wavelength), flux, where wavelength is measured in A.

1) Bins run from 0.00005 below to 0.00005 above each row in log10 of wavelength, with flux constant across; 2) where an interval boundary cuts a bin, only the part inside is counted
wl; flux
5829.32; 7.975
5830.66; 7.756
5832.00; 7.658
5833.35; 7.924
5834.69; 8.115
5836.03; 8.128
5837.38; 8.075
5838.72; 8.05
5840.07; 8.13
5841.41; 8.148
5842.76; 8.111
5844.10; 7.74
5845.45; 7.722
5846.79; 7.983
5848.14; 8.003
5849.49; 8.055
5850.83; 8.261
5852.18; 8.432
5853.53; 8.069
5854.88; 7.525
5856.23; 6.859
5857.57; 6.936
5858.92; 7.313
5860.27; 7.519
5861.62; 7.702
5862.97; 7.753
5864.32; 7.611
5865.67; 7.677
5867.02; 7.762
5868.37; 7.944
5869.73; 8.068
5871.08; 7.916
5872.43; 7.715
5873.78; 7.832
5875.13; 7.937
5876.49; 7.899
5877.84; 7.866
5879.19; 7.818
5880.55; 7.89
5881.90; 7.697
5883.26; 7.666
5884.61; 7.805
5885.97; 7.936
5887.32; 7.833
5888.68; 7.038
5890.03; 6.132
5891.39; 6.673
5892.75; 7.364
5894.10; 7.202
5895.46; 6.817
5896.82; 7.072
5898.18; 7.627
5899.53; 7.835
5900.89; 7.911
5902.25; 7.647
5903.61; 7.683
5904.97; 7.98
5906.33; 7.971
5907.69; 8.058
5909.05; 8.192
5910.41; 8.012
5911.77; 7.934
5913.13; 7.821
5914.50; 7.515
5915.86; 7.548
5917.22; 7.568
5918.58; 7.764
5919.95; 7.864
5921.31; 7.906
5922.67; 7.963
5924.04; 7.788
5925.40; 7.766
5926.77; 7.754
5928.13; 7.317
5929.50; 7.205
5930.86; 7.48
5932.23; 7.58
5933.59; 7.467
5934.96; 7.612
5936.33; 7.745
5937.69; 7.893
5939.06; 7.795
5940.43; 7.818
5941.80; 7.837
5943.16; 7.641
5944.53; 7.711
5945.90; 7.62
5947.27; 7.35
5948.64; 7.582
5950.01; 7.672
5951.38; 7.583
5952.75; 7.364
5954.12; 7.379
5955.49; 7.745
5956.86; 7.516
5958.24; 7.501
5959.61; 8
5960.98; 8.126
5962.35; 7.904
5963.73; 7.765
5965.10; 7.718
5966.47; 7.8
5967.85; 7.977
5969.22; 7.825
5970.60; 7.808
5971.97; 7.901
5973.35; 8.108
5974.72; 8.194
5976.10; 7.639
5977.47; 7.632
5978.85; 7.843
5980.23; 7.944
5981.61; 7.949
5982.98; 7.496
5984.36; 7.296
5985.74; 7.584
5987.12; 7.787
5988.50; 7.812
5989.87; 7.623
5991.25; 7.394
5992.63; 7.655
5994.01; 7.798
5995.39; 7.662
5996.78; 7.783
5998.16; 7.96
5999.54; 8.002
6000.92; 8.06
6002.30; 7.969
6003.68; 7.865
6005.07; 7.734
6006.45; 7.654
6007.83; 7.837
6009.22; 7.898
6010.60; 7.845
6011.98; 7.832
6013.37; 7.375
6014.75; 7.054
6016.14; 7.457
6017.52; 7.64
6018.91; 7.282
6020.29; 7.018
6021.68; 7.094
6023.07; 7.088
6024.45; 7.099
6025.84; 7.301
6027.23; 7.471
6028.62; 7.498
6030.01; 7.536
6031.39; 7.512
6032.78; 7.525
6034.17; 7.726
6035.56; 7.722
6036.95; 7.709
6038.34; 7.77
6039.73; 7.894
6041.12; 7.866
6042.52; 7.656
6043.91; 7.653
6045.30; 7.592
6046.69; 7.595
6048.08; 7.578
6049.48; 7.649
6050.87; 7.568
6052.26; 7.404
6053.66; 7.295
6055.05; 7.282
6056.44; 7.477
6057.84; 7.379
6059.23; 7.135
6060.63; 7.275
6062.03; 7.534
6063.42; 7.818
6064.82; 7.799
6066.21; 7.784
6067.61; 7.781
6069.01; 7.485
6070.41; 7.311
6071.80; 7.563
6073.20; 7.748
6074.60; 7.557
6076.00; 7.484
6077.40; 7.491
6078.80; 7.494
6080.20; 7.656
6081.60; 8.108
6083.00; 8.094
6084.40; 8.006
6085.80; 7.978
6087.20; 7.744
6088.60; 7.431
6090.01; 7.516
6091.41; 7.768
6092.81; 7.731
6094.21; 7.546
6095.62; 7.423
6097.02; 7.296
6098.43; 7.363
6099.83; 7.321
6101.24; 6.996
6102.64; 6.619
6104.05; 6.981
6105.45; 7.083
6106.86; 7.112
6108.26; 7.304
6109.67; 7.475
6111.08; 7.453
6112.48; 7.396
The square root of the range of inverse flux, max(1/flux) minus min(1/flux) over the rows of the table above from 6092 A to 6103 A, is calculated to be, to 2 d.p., 0.15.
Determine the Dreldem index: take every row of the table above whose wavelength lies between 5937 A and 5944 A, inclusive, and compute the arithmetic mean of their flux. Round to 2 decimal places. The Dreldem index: 7.80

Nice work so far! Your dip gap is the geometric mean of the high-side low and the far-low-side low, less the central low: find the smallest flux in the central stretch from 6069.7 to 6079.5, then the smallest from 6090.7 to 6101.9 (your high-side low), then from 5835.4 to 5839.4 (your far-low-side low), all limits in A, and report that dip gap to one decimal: 0.2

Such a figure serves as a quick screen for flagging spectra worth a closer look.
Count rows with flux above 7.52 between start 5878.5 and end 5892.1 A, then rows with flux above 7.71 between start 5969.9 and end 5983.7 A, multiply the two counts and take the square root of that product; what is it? 7.0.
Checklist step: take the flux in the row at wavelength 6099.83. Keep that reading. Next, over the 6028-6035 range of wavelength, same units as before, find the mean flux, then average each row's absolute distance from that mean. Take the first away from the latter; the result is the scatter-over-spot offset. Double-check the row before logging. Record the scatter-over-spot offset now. -7.25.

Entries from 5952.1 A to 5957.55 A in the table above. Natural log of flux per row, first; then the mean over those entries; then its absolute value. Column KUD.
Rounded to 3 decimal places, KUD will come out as 2.015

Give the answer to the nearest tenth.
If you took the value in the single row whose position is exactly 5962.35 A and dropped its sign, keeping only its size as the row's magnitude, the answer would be 7.9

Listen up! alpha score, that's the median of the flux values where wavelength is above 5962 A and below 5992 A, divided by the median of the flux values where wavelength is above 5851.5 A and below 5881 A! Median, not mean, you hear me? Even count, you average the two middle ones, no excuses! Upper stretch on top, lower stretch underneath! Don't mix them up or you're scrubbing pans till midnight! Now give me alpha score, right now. 1.00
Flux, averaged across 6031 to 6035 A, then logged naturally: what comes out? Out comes 2.03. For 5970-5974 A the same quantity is 2.07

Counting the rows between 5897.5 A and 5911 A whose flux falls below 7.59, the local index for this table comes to 0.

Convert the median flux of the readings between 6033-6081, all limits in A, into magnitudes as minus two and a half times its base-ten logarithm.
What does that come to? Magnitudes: -2.20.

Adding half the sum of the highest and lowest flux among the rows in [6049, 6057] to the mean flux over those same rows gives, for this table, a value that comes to 14.9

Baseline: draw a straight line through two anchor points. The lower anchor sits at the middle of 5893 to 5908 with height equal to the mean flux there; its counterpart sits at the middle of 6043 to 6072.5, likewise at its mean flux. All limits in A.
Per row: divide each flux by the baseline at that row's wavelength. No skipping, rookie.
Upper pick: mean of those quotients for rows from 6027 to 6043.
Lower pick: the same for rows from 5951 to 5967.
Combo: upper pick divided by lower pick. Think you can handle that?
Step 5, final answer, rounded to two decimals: 1.00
